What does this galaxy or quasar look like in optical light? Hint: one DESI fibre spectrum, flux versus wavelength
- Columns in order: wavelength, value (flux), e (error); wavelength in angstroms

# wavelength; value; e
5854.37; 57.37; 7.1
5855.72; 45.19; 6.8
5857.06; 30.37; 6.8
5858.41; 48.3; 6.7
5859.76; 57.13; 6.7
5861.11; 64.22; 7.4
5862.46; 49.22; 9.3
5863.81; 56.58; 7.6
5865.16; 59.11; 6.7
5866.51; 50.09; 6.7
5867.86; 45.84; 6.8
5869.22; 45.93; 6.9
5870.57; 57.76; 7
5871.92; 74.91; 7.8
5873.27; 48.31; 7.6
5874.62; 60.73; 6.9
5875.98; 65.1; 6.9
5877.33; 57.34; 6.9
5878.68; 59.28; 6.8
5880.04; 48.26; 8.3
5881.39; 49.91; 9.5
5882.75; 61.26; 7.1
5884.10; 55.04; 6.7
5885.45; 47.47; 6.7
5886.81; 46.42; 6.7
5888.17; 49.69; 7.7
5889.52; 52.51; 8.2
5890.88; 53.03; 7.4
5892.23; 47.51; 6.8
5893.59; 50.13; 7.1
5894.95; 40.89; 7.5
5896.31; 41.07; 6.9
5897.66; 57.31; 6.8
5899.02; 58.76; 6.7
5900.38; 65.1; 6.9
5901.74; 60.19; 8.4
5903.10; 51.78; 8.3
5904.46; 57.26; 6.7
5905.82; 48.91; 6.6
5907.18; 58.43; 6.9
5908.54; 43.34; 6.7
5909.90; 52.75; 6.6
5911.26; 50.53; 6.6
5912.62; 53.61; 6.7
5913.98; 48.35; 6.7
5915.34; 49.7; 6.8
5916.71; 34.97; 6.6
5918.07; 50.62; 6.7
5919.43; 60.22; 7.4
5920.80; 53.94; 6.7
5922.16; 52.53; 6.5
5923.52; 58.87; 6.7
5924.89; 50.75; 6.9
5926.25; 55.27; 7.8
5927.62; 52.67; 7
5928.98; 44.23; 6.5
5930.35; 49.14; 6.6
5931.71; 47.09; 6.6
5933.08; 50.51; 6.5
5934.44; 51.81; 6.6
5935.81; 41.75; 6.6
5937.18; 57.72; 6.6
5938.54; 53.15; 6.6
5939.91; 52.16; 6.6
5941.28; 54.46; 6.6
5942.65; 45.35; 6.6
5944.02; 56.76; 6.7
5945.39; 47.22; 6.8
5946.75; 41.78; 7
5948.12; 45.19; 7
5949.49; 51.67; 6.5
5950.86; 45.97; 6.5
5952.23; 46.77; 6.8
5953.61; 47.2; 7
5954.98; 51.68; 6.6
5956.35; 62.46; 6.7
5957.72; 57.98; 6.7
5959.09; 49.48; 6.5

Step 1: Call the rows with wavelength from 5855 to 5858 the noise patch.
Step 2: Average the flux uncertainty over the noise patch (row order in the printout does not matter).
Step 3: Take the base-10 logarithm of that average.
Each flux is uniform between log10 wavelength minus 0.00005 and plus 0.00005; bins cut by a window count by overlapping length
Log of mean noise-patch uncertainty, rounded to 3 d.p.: 0.833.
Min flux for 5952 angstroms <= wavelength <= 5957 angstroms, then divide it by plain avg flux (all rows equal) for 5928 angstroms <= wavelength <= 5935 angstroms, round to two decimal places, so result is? 0.96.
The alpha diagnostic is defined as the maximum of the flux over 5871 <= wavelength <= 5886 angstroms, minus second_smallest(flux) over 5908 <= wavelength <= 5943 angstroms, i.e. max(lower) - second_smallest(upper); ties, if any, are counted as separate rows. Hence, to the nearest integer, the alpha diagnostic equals 33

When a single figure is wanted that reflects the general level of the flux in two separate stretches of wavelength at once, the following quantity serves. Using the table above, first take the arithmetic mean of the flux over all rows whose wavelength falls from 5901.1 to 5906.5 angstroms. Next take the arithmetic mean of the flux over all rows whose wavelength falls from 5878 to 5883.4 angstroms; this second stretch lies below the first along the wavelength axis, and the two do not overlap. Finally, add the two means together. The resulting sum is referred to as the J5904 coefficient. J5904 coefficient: 109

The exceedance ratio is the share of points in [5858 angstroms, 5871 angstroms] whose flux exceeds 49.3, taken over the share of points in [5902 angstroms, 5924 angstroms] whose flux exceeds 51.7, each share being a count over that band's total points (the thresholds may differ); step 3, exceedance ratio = 1.1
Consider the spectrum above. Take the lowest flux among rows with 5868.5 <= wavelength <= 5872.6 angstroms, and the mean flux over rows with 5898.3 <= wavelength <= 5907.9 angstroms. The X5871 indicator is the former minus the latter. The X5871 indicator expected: -11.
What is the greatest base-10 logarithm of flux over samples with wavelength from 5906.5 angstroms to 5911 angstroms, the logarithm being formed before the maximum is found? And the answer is 1.77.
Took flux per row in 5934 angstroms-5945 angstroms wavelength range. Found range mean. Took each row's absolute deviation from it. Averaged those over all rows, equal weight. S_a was 4.05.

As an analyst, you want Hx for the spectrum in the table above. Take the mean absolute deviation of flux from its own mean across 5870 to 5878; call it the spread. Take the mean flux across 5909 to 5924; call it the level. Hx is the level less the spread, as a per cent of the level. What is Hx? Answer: 87.9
